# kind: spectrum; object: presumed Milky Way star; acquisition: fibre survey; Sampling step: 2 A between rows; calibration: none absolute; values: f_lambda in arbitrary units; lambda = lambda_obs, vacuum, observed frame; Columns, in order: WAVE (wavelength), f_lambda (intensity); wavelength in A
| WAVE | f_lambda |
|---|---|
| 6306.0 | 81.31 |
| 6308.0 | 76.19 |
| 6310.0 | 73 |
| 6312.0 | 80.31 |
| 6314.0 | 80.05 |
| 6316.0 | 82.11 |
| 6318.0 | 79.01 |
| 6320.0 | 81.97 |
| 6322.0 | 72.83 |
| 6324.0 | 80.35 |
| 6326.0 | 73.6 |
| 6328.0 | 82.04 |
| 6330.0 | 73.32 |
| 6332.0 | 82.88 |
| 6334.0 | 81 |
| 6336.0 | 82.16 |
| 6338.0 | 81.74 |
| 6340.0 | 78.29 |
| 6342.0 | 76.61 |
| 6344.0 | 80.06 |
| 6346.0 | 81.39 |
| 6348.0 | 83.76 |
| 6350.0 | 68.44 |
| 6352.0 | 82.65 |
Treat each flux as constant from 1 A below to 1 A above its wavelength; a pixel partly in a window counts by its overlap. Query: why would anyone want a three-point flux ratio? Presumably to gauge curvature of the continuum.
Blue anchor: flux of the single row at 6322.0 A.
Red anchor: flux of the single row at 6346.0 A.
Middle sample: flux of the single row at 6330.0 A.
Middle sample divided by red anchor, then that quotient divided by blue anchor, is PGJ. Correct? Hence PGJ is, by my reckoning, 0.0124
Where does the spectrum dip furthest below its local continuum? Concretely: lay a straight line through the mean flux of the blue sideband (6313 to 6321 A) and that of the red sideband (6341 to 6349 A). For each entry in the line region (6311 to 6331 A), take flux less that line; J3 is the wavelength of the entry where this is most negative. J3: 6322.0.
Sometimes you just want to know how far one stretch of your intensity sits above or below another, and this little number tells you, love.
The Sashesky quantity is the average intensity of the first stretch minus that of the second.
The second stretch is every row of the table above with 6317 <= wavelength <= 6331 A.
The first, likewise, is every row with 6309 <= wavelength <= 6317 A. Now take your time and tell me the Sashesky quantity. 1.3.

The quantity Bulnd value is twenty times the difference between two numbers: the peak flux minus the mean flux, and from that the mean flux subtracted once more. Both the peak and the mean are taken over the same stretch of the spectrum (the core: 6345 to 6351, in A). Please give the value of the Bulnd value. -1439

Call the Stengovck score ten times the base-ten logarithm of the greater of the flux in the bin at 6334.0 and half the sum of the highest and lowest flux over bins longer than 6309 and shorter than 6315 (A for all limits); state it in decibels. 19.1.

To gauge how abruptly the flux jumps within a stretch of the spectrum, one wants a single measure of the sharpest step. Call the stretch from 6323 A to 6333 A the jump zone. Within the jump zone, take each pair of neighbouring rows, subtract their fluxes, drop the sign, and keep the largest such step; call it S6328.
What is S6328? 10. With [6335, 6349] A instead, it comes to 3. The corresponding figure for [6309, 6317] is 7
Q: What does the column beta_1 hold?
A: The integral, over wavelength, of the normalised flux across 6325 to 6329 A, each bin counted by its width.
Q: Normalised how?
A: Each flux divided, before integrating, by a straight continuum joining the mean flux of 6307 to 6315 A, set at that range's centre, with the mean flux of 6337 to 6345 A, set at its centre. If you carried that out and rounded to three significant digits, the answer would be 3.97 A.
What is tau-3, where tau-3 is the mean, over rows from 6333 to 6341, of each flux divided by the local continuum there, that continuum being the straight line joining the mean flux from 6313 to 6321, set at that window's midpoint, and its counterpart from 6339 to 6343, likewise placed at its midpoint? 1.04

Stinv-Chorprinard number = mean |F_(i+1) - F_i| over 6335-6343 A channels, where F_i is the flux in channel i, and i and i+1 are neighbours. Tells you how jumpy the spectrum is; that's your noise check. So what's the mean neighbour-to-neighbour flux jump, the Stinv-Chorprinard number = 2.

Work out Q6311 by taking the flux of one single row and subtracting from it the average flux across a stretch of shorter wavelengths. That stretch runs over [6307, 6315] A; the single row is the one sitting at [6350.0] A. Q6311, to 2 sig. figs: -8.9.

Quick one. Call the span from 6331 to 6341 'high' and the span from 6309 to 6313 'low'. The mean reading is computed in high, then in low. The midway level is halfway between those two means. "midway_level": 78.9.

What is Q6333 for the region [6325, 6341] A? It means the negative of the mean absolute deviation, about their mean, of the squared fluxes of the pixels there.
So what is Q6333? -505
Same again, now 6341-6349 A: -340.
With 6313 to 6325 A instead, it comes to -359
